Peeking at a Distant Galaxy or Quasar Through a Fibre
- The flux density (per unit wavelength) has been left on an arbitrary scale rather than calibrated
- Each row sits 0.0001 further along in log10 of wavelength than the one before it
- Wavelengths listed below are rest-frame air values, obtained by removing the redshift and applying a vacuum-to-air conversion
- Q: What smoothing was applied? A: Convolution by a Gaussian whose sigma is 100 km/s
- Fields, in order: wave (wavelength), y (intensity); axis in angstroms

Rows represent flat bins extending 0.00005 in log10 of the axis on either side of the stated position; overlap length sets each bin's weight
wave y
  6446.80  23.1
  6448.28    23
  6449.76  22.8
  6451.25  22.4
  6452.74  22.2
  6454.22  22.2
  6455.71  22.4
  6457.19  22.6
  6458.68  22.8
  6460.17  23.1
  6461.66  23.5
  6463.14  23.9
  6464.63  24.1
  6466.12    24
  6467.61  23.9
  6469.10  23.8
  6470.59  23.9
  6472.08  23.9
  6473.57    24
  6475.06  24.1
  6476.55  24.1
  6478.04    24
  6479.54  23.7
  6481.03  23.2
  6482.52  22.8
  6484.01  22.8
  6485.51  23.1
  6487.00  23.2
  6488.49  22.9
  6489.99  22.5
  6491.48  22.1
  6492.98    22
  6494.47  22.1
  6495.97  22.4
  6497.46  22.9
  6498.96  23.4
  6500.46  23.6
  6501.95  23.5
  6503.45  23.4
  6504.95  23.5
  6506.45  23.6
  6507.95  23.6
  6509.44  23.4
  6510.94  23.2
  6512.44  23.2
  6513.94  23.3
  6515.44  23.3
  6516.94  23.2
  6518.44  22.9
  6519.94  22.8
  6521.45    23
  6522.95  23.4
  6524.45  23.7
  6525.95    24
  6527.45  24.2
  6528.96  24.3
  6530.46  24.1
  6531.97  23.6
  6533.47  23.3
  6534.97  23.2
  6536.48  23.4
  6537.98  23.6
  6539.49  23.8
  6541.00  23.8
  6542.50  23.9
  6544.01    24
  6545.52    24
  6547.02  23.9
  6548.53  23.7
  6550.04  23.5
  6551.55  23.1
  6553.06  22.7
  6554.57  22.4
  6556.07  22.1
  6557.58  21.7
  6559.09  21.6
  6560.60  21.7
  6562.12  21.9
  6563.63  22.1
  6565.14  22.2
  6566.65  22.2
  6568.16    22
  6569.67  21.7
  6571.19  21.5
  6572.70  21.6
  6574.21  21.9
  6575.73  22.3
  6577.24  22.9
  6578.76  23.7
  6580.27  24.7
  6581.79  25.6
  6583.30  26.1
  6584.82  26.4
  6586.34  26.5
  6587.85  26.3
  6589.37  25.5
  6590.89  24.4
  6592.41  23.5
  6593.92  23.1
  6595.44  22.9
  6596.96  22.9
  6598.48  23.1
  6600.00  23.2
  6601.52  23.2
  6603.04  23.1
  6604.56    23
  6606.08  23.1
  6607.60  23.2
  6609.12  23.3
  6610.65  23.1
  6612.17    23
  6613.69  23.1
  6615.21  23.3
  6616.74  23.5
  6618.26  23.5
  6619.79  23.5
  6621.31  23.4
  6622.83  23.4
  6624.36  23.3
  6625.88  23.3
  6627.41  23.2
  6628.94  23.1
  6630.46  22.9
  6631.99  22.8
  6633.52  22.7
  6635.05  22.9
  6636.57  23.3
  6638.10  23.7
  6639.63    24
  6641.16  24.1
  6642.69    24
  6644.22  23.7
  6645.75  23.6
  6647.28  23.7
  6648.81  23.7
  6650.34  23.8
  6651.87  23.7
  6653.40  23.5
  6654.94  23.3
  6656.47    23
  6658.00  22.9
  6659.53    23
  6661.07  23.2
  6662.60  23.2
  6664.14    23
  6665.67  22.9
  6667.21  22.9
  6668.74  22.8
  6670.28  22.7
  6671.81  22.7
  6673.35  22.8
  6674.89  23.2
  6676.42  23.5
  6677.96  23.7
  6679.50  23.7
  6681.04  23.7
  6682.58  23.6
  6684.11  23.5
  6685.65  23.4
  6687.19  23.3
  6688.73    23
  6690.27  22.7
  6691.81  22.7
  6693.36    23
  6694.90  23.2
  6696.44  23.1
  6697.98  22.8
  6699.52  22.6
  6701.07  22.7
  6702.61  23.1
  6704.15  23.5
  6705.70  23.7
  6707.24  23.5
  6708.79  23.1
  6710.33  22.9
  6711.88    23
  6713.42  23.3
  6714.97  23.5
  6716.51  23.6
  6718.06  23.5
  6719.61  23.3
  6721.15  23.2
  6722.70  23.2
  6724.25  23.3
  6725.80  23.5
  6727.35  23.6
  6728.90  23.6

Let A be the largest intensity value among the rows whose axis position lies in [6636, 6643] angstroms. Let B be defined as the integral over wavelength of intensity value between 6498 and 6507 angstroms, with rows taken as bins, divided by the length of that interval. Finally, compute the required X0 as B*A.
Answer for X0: 566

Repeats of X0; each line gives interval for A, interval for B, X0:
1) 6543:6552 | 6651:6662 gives 558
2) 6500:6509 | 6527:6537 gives 560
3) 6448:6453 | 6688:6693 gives 524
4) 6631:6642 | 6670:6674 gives 548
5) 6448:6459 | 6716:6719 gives 540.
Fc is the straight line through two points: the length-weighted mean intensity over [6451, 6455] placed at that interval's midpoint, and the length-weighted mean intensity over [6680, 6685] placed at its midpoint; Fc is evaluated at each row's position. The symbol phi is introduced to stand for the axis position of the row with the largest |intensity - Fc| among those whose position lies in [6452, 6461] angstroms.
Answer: 6460.17 angstroms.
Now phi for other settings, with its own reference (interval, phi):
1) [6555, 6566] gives 6559.09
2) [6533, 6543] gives 6542.50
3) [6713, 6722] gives 6721.15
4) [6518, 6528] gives 6527.45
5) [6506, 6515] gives 6506.45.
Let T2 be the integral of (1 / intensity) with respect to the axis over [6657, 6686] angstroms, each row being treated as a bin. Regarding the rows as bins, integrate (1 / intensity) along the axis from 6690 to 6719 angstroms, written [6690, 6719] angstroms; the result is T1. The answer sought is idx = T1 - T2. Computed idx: 0.001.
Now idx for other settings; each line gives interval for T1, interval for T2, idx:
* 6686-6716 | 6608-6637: 0.048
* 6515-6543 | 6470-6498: -0.022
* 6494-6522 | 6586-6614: 0.020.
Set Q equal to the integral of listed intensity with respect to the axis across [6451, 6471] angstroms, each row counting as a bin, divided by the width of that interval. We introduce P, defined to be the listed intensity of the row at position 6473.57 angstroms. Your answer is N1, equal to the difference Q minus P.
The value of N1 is -0.8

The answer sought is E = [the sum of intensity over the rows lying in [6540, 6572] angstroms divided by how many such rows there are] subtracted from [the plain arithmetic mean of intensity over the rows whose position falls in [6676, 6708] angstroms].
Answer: 0.59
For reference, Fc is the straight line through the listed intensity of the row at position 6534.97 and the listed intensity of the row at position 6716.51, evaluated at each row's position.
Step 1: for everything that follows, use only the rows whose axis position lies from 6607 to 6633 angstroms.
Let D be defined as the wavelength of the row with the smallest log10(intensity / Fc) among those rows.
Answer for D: 6631.99 angstroms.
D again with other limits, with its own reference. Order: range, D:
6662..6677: 6671.81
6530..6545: 6534.97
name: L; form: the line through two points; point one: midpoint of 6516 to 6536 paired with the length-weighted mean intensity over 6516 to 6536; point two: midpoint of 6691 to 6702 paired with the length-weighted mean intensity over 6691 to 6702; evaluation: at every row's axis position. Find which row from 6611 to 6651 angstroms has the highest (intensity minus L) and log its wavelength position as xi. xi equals 6641.16 angstroms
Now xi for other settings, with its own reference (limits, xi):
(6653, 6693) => 6681.04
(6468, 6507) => 6476.55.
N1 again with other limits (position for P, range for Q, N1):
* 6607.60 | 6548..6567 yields -0.8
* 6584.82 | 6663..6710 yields -3.3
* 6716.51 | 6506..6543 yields -0.1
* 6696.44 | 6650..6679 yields 0.0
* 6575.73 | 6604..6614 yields 0.8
